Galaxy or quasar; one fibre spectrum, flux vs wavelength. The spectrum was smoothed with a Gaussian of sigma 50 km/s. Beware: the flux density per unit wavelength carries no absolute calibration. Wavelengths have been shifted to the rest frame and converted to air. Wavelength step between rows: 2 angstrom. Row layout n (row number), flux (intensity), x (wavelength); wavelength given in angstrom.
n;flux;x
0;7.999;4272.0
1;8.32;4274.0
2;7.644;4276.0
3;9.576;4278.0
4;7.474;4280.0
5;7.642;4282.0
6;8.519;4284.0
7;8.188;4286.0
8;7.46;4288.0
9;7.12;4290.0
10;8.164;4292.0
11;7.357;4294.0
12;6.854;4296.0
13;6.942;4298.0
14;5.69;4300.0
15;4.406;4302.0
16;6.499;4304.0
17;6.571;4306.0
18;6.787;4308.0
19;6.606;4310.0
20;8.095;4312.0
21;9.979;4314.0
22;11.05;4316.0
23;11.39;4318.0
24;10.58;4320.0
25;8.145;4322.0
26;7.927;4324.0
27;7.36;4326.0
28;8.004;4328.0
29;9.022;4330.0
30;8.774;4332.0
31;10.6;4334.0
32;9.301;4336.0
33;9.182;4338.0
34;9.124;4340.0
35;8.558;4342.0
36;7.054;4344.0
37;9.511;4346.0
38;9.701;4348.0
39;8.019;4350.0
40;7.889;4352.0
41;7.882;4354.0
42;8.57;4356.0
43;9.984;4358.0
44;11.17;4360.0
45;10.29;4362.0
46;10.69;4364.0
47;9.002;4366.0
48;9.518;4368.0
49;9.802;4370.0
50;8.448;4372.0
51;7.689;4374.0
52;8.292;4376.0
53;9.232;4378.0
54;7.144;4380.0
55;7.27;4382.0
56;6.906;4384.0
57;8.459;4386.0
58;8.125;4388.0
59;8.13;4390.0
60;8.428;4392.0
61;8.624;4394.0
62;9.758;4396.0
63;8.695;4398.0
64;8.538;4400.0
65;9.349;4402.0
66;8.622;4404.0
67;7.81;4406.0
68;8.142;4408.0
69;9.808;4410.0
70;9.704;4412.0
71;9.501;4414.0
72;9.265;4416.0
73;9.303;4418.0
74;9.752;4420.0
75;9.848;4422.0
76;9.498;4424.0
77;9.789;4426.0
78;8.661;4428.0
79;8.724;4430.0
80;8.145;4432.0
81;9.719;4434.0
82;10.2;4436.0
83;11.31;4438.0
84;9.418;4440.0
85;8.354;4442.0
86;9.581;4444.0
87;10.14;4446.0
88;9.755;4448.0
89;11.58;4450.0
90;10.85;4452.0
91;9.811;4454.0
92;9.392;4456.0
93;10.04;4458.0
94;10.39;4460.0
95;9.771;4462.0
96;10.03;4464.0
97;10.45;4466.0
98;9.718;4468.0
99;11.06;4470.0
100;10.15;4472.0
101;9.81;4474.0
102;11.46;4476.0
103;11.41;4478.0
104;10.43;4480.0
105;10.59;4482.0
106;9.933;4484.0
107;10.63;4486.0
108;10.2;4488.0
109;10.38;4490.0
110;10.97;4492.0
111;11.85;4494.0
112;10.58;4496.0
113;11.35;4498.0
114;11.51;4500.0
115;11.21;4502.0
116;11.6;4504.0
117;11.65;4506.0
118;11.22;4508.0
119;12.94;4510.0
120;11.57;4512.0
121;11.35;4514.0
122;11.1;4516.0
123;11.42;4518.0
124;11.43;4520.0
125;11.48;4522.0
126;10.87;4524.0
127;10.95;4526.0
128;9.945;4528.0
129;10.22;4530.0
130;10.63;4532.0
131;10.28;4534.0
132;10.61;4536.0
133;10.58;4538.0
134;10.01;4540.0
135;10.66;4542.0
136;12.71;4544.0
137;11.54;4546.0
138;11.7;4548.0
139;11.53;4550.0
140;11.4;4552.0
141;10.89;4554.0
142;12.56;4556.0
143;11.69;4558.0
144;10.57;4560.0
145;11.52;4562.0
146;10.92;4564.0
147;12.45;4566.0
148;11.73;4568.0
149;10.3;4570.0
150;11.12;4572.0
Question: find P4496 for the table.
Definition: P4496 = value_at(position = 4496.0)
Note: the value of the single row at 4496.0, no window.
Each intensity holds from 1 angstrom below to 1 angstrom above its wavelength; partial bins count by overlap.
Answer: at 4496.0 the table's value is 10.58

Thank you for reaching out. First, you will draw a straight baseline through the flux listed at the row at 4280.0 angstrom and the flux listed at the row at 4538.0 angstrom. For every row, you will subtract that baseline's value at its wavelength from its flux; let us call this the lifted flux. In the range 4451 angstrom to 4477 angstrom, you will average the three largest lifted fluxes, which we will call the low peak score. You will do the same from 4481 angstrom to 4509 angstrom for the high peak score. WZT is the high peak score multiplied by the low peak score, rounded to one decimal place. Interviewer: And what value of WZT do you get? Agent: 2.2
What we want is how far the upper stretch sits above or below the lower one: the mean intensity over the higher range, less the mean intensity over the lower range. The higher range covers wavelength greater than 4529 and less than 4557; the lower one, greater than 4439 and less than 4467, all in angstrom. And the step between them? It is 1.1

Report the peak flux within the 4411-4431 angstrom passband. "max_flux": 9.848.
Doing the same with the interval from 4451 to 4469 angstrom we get 10.85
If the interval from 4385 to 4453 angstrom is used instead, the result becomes 11.58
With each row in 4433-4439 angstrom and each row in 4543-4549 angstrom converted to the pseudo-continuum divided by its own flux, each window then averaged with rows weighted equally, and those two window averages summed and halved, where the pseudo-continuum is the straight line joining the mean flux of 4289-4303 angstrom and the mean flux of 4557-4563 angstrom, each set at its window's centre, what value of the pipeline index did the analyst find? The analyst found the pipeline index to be 0.90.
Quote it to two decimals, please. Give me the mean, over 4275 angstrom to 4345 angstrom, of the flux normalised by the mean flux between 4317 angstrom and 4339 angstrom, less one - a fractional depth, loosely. -0.11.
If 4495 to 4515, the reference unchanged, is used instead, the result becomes 0.26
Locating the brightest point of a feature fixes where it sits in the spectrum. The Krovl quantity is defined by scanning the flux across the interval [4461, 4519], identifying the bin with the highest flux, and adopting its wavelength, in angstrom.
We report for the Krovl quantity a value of 4510.0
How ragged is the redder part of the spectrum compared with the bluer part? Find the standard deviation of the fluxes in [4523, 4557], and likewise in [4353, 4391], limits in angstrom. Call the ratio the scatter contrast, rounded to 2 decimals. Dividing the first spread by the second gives 0.66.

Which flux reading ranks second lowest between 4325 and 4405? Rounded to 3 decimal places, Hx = 7.054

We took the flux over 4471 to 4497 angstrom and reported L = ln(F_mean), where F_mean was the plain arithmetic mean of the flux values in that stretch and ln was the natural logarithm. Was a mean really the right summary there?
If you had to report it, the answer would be 2.37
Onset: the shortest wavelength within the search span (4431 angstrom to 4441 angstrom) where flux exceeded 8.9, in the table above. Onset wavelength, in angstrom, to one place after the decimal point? 4434.0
